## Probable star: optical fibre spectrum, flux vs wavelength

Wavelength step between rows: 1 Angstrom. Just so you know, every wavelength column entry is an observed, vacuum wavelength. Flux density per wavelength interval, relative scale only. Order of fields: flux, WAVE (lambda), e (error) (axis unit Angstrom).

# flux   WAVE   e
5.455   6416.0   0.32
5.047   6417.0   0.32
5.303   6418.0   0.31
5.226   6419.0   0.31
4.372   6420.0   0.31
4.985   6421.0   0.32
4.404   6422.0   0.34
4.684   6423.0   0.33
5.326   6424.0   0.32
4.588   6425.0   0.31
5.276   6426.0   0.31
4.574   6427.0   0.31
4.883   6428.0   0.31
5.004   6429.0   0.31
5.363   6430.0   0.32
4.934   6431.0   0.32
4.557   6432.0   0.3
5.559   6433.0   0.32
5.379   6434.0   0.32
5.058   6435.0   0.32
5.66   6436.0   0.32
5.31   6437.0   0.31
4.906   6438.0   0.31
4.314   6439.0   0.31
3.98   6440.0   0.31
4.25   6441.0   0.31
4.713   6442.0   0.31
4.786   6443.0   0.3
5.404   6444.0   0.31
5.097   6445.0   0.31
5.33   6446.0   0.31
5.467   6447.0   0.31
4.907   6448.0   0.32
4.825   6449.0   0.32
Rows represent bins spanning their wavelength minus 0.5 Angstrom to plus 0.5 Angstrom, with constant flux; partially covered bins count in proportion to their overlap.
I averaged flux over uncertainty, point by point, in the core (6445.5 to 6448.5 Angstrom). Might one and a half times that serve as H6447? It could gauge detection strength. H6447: 25.1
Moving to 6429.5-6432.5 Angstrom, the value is 23.7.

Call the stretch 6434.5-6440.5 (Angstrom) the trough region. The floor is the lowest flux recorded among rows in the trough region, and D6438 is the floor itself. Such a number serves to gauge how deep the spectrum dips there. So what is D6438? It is 3.98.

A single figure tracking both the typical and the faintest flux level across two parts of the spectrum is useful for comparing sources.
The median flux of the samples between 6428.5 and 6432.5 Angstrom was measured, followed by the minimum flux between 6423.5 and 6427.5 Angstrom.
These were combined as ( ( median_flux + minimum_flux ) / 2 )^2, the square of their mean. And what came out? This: 22.8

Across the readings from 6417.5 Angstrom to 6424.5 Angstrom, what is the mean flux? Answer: 4.9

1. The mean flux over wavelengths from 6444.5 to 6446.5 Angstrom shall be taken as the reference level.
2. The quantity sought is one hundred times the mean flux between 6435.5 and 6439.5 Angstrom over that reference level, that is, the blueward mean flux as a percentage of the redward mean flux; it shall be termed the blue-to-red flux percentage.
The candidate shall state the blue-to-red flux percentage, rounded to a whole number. 97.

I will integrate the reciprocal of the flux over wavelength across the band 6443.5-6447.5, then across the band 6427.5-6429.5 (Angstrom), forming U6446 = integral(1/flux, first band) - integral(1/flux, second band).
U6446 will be 0.3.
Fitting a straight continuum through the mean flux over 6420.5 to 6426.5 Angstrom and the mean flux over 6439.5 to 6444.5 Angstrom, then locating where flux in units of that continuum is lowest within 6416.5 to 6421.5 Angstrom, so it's 6420.0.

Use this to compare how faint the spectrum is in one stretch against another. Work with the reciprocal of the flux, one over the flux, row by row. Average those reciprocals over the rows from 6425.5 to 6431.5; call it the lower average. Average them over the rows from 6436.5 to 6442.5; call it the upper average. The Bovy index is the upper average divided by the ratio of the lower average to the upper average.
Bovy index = 0.243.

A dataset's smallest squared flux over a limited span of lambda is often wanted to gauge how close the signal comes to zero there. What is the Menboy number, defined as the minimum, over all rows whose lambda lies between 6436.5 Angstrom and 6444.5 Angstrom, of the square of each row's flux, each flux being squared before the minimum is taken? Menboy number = 15.8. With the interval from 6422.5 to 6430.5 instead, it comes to 20.9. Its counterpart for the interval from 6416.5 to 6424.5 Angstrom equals 19.1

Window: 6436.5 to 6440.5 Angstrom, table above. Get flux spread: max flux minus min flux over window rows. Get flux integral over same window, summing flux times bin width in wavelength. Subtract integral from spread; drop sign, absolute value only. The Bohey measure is 17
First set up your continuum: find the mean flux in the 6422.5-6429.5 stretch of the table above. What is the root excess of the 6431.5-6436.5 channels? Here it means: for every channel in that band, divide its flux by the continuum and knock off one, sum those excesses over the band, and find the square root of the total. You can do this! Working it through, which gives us 0.59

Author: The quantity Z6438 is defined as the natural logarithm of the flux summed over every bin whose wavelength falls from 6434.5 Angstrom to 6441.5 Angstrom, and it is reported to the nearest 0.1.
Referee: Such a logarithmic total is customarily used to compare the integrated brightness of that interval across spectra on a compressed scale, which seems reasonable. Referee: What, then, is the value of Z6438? 3.5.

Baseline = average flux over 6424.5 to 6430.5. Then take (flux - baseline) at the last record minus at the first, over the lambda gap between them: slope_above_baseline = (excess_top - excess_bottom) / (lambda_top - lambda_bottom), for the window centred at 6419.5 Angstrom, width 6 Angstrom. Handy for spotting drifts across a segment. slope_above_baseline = -0.13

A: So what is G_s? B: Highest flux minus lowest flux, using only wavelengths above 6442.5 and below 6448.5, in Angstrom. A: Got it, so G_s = 0.68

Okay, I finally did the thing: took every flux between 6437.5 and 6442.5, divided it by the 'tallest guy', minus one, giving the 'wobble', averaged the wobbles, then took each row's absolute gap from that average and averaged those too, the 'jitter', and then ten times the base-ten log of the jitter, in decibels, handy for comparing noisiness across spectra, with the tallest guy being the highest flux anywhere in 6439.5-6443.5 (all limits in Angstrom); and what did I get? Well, -12.0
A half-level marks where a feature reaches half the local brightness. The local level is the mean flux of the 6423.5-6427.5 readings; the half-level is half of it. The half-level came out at 2.47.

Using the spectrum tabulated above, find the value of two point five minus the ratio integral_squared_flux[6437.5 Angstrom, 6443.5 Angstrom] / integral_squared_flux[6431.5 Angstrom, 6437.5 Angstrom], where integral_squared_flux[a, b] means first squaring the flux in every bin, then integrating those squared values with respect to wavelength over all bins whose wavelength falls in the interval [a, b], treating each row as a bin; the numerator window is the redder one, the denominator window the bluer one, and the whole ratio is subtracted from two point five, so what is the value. 1.77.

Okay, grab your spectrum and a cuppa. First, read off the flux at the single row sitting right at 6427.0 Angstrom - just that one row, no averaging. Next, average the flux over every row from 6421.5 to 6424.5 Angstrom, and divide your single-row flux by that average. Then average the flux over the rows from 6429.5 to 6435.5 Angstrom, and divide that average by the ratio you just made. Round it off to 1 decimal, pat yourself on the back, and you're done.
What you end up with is 5.4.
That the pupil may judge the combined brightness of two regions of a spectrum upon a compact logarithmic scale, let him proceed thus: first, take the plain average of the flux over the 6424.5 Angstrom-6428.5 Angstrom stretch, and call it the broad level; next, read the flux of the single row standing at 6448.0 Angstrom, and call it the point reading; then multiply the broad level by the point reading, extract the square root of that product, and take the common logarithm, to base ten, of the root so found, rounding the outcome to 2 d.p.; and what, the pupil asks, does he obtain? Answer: 0.69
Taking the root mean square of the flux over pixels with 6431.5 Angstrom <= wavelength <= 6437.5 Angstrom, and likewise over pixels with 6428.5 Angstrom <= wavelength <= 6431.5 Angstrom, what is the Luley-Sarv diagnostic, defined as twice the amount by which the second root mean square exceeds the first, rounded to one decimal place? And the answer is -0.3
